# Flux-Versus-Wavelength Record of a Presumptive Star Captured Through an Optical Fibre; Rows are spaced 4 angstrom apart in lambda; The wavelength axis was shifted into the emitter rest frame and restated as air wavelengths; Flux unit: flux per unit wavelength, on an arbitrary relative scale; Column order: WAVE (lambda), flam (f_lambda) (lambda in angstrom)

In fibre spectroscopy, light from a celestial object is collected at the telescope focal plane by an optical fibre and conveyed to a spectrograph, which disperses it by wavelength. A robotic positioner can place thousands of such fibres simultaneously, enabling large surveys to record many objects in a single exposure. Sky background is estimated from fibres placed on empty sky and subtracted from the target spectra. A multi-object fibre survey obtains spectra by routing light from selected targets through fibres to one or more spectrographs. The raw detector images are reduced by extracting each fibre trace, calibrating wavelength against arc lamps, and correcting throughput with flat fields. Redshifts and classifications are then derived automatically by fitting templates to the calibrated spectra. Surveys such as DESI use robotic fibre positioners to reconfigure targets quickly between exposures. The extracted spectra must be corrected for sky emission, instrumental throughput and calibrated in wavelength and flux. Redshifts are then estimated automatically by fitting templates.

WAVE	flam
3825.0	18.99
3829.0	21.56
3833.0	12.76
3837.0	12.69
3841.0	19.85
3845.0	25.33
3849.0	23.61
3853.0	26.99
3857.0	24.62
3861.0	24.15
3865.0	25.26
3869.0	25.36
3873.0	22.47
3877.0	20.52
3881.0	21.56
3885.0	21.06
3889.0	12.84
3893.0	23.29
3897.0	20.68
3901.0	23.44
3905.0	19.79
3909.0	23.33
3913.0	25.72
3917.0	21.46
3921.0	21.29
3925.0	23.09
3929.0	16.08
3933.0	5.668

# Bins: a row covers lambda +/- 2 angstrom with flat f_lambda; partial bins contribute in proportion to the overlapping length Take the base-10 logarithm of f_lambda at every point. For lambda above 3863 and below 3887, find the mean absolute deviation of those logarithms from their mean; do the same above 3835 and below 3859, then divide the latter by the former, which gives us 2.73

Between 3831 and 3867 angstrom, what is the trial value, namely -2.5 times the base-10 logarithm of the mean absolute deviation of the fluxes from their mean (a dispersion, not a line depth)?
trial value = -1.6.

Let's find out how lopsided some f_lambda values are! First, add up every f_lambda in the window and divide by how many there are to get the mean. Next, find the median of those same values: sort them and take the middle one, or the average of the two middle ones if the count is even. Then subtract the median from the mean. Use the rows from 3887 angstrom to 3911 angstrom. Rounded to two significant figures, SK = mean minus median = -1.4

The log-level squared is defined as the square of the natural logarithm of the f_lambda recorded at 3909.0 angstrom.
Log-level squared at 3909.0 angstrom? 9.9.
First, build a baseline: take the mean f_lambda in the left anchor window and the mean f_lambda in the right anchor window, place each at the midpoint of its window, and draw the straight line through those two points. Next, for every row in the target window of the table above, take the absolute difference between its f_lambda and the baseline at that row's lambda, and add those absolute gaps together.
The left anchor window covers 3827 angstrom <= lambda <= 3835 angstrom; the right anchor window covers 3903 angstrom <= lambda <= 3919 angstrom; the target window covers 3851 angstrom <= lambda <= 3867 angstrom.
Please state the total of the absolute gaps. 25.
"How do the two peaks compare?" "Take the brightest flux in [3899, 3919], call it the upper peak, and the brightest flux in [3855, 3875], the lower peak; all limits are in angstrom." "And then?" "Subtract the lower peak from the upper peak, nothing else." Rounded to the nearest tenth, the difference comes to 0.4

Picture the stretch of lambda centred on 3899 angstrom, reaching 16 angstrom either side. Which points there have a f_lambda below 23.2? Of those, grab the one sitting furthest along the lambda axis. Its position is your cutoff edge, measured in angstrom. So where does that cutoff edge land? 3905.0 angstrom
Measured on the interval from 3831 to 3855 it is 3841.0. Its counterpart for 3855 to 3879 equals 3877.0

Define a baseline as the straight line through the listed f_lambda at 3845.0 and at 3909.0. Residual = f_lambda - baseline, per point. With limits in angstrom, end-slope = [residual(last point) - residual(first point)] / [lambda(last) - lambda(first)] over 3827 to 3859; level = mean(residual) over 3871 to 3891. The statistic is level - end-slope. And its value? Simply -4.7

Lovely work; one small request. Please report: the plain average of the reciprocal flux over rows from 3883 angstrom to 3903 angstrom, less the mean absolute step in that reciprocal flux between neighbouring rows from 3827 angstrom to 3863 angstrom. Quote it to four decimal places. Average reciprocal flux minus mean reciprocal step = 0.0413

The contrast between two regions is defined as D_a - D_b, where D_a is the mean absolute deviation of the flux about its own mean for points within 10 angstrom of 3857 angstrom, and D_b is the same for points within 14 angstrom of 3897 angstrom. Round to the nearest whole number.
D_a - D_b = -2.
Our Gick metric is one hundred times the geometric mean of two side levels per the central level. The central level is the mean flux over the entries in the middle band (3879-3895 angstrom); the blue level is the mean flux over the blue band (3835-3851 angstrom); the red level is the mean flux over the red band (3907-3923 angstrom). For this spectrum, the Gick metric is 110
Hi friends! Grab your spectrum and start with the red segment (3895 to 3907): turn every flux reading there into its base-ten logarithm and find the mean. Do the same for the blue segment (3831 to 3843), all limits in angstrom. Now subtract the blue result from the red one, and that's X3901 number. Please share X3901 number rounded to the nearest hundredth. 0.16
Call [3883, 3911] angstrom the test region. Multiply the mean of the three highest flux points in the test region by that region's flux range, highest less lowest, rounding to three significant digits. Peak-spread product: 248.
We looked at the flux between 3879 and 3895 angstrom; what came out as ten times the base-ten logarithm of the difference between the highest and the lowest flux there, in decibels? 10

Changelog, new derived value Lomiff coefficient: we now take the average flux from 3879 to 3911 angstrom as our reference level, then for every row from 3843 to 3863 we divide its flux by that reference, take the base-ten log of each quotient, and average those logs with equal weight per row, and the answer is 0.079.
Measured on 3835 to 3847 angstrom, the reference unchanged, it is -0.049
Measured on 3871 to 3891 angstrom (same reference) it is -0.031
